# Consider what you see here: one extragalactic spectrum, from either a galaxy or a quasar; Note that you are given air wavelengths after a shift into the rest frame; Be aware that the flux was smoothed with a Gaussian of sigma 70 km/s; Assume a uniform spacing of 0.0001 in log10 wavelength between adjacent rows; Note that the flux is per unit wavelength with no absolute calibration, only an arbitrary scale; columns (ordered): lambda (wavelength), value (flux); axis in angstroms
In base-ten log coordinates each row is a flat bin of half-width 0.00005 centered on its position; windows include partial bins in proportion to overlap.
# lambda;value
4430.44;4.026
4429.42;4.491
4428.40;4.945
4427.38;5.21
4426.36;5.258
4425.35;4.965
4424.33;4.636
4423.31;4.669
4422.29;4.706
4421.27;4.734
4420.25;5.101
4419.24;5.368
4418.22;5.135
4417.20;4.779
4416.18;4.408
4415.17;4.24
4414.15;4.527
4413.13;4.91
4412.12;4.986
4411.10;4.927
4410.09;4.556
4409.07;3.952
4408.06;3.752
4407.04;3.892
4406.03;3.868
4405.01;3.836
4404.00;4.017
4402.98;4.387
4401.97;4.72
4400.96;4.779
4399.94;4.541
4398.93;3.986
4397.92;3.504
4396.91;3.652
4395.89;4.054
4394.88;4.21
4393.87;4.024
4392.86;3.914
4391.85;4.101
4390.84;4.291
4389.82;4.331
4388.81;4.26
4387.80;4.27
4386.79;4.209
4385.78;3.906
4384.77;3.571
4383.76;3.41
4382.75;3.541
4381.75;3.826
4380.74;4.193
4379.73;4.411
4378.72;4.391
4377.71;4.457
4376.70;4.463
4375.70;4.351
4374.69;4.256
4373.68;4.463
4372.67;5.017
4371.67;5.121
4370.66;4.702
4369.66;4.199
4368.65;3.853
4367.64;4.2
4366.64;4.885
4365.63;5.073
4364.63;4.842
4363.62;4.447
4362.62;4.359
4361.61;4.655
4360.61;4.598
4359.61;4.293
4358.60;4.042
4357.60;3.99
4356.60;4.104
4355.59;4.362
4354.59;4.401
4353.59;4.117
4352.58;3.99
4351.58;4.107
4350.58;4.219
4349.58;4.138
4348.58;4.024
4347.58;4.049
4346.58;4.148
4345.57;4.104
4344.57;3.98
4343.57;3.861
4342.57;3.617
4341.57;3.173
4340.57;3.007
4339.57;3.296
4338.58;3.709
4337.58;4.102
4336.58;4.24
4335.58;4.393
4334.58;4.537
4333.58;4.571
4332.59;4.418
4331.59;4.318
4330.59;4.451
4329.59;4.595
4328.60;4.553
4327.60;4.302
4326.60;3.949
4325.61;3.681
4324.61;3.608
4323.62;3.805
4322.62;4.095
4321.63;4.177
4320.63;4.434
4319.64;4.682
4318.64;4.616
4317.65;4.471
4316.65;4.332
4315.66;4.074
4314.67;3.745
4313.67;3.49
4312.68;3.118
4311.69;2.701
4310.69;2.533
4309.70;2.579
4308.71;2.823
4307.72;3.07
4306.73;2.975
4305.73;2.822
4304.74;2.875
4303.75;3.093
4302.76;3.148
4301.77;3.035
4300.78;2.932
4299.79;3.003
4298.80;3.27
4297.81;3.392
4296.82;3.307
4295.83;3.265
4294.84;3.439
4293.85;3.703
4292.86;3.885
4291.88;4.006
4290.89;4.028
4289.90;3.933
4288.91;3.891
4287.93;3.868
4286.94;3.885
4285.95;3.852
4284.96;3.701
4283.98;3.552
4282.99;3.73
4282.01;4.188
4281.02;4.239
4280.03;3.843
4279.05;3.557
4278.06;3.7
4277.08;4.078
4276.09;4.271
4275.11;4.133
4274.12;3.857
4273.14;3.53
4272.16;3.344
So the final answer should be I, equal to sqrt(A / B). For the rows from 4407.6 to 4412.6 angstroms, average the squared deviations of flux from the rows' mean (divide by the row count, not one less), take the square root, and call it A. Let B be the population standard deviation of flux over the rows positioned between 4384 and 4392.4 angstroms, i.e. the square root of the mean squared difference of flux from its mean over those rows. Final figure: 1.4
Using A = 0.5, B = 0.24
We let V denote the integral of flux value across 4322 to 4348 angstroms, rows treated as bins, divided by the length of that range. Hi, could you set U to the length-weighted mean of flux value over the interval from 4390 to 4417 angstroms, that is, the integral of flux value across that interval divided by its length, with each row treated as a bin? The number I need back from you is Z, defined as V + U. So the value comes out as 8.26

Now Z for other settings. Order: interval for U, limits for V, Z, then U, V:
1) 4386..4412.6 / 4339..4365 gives 8.26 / 4.2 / 4.07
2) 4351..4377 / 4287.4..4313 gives 7.68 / 4.4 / 3.26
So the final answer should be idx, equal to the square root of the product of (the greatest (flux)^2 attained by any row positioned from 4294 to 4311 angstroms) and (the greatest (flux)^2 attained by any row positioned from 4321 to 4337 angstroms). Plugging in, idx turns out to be 16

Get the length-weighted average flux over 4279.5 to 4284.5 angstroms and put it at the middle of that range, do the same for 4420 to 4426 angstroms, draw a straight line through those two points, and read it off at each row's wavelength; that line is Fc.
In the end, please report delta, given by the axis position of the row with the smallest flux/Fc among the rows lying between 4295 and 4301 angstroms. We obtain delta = 4300.78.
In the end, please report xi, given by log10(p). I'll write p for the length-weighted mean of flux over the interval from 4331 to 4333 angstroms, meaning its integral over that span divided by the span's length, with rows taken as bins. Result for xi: 0.64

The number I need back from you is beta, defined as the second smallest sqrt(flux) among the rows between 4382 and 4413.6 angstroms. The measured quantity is 1.87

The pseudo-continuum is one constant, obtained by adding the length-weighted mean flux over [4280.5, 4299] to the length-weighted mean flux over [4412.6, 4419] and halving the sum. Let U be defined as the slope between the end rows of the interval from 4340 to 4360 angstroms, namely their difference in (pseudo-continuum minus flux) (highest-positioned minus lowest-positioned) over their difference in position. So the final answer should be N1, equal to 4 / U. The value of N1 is -59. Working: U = -0.07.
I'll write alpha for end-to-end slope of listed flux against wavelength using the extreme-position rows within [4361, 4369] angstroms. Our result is -0.11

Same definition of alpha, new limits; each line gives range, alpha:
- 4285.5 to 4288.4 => 0.01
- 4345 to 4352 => 0.00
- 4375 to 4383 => -0.11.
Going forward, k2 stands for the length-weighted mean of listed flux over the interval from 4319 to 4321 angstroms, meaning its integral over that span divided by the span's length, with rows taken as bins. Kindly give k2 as 4.57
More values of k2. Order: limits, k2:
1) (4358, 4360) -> 4.15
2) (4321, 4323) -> 4.16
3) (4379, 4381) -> 4.32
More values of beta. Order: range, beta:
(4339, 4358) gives 1.78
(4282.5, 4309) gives 1.68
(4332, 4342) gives 1.78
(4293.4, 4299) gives 1.81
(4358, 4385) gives 1.88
